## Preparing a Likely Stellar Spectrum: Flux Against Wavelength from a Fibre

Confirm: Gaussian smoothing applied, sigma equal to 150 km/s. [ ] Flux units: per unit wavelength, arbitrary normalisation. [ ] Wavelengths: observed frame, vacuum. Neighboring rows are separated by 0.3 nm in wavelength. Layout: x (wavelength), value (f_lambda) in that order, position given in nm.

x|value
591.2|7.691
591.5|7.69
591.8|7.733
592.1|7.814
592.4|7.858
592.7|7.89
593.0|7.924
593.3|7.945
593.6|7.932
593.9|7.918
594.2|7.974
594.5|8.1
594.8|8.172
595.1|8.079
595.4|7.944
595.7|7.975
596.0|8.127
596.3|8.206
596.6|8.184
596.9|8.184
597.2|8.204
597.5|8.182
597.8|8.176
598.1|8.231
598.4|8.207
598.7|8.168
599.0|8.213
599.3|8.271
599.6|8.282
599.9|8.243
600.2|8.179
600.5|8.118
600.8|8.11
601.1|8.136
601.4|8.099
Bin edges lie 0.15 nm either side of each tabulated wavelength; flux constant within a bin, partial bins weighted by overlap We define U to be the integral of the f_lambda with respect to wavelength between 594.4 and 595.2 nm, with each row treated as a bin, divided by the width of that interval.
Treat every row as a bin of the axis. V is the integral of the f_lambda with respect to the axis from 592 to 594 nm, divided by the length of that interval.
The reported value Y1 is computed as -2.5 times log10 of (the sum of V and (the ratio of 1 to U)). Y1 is -2.26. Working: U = 8.12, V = 7.90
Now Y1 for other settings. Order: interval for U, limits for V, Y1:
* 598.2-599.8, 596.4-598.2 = -2.30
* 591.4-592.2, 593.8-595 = -2.28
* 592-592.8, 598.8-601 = -2.30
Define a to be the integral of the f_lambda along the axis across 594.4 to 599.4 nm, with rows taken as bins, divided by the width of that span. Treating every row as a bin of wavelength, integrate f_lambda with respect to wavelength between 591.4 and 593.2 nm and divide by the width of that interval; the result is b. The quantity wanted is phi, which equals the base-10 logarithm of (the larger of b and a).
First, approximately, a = 8.15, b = 7.83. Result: 0.9114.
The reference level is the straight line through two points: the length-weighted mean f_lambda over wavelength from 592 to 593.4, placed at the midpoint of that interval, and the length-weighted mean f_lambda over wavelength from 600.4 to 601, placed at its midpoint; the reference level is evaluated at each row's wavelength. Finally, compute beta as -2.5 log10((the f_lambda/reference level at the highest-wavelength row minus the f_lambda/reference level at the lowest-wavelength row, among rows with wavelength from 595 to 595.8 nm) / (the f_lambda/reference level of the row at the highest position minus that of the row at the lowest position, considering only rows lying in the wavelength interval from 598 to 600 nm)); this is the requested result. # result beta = -1.20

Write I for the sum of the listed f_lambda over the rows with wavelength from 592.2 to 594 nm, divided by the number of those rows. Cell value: 7.911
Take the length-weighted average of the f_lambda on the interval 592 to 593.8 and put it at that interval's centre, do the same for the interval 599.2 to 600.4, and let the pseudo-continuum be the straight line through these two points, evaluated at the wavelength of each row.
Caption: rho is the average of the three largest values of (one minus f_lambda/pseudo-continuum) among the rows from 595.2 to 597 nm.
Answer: 0.002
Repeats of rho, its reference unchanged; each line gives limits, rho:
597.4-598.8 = -0.002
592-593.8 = 0.002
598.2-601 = 0.016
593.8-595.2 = -0.002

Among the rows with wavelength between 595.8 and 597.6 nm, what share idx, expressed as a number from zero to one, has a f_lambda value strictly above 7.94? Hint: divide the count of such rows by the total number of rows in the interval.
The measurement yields 1.00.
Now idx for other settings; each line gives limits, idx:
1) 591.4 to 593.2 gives 0.00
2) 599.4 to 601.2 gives 1.00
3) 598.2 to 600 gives 1.00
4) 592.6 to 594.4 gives 0.33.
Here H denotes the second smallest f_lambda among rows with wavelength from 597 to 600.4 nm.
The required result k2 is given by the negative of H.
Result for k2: -8.18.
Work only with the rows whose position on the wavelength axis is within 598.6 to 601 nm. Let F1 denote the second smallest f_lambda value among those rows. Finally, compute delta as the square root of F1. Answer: 2.85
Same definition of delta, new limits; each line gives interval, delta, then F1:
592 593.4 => 2.80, 7.858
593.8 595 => 2.82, 7.974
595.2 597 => 2.82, 7.975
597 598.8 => 2.86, 8.176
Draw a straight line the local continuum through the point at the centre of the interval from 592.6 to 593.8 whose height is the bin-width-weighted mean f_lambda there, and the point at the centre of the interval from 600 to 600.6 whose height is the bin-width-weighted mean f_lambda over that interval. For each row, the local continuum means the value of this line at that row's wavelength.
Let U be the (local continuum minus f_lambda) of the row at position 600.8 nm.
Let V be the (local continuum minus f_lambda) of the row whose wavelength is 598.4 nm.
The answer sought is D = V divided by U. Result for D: -1.7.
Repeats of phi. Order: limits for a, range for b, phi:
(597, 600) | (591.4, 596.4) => 0.9147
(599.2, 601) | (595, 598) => 0.9136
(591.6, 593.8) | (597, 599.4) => 0.9141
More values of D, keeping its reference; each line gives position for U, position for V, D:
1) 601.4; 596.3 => -1.9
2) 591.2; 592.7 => 0.1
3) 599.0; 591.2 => -1.7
